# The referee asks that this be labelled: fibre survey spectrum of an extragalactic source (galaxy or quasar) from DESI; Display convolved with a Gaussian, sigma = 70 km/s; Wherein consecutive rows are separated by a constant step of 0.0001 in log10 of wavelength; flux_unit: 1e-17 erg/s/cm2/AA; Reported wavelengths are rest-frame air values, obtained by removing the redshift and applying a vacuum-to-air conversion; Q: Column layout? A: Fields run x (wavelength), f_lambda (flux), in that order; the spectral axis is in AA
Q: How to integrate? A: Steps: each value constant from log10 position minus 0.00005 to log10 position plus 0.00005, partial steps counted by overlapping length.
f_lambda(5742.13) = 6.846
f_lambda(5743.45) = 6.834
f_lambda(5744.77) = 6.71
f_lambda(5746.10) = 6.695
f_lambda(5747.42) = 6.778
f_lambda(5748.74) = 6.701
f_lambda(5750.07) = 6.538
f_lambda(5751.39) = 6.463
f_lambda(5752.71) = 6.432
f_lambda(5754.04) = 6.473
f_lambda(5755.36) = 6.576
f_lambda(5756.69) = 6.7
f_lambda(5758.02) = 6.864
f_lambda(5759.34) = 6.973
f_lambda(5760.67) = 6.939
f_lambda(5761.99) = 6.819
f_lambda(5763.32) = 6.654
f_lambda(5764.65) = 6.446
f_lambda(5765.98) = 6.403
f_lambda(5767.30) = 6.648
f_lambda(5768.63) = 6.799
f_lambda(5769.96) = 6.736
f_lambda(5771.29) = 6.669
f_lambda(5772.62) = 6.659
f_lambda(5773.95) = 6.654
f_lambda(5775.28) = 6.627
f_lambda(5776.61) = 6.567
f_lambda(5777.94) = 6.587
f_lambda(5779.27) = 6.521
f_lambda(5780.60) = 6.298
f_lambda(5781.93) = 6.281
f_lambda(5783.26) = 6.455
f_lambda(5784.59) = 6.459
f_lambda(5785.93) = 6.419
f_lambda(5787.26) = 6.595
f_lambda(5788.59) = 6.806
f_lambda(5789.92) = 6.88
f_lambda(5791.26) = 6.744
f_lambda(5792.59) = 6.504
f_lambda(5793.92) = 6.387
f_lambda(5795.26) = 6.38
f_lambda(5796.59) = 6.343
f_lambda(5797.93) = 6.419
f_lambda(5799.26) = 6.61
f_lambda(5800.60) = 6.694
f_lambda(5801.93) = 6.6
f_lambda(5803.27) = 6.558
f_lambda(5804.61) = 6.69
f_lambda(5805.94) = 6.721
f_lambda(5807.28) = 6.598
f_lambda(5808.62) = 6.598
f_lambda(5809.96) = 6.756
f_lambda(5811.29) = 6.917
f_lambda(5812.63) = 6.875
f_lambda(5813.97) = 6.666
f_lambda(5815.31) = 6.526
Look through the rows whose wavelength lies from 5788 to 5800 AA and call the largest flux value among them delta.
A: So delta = 6.88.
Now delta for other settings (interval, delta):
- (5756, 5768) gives 6.973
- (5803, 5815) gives 6.917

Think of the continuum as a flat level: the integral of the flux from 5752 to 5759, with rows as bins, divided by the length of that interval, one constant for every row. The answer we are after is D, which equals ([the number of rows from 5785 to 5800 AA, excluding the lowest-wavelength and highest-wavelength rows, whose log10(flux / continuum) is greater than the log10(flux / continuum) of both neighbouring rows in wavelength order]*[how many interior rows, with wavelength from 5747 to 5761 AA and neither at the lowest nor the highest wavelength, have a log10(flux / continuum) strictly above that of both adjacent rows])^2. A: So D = 1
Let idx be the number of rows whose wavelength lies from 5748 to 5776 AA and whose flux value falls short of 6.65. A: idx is 9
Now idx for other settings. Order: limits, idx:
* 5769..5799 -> 15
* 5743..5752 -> 2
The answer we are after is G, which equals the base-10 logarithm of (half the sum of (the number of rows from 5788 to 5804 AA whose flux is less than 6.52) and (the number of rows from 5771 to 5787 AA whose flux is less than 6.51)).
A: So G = 0.70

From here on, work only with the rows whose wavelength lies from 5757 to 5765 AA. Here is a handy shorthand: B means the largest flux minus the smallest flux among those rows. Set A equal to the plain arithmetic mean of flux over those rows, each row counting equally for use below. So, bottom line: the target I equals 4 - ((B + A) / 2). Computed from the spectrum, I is 0.35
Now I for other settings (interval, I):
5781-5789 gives 0.49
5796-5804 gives 0.56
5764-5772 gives 0.49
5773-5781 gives 0.55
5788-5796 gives 0.44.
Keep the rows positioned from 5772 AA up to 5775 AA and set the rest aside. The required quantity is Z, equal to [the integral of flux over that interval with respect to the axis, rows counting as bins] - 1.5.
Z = 18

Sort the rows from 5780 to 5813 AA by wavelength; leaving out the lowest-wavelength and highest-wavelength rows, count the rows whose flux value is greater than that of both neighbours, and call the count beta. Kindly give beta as 5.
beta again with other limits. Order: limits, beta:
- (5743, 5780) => 4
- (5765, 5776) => 1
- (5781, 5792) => 2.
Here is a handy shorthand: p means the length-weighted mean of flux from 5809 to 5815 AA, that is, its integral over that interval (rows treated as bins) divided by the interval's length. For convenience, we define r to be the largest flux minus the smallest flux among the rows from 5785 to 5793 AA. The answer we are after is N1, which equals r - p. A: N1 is -6.32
